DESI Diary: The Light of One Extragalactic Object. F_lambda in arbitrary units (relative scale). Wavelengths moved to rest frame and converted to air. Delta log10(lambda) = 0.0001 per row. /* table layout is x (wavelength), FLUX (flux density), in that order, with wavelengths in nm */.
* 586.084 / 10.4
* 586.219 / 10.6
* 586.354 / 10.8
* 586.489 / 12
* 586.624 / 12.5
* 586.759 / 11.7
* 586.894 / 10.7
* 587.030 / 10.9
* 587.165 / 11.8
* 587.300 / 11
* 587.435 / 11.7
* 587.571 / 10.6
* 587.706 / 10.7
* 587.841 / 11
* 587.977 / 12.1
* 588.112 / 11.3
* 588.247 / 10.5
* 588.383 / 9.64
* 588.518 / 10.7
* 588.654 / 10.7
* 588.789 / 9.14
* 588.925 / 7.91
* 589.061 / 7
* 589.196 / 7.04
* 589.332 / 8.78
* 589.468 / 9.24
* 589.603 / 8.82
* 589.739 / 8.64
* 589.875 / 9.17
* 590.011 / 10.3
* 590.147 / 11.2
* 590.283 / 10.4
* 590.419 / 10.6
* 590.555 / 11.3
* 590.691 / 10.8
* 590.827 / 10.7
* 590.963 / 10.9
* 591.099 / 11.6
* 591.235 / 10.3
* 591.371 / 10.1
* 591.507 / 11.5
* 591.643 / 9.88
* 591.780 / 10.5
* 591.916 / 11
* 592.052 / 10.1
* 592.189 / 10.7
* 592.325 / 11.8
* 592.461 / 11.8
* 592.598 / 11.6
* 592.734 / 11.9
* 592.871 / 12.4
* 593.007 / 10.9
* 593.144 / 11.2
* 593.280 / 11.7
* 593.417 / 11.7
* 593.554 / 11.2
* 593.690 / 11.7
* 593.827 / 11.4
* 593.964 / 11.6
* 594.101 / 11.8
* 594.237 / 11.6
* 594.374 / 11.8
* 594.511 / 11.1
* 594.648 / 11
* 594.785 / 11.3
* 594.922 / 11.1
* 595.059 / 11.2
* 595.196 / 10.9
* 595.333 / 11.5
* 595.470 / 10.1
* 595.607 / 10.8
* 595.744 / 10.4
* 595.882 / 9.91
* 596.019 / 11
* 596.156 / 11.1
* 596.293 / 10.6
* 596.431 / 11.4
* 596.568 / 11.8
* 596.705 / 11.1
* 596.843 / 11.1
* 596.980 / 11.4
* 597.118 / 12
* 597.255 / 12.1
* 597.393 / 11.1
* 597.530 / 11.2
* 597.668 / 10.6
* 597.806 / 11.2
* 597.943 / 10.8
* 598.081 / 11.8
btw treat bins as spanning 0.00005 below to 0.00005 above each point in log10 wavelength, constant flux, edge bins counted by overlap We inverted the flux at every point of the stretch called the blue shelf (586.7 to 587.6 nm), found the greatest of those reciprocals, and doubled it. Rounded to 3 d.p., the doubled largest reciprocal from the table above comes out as 0.189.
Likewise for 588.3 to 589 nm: 0.253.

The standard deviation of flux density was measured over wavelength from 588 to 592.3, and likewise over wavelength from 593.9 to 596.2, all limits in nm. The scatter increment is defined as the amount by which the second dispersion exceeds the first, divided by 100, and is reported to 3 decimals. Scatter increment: -0.007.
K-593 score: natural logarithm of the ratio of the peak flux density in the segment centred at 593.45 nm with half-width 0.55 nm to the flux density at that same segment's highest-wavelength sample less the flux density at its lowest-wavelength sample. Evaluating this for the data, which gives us 2.8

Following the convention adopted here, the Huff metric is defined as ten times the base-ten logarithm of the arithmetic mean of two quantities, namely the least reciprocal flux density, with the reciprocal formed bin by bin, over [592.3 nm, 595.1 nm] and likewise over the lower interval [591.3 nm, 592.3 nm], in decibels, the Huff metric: -10.8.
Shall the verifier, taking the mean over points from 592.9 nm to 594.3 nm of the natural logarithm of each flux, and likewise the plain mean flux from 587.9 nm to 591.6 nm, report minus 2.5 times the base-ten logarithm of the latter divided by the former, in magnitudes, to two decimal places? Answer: -1.53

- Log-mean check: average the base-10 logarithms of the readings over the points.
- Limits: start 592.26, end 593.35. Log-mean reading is 1.07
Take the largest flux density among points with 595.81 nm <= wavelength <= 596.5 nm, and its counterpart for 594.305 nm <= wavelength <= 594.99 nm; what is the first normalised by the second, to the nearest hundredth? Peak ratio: 0.97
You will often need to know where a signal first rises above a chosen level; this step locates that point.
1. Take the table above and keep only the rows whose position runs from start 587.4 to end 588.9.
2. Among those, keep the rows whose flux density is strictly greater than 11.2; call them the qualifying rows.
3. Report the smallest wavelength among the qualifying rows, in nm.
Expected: 587.435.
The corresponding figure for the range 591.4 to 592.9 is 591.507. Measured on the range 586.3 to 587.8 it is 586.489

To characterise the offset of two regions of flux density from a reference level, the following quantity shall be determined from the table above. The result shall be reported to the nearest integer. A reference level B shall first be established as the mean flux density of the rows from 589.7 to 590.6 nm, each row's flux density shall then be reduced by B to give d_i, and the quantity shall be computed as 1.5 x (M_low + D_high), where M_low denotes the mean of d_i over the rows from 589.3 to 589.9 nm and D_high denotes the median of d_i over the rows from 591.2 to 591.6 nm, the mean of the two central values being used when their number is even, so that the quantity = -2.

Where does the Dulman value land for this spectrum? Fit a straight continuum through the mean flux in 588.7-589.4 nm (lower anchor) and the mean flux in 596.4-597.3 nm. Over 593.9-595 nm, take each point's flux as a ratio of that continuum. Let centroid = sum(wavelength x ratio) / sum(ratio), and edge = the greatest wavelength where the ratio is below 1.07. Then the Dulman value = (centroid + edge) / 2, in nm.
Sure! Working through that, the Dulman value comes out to 594.68 nm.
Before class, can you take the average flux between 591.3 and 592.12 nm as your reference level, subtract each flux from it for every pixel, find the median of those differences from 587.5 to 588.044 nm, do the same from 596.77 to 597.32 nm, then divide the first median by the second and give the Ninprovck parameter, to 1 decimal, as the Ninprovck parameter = 0.3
